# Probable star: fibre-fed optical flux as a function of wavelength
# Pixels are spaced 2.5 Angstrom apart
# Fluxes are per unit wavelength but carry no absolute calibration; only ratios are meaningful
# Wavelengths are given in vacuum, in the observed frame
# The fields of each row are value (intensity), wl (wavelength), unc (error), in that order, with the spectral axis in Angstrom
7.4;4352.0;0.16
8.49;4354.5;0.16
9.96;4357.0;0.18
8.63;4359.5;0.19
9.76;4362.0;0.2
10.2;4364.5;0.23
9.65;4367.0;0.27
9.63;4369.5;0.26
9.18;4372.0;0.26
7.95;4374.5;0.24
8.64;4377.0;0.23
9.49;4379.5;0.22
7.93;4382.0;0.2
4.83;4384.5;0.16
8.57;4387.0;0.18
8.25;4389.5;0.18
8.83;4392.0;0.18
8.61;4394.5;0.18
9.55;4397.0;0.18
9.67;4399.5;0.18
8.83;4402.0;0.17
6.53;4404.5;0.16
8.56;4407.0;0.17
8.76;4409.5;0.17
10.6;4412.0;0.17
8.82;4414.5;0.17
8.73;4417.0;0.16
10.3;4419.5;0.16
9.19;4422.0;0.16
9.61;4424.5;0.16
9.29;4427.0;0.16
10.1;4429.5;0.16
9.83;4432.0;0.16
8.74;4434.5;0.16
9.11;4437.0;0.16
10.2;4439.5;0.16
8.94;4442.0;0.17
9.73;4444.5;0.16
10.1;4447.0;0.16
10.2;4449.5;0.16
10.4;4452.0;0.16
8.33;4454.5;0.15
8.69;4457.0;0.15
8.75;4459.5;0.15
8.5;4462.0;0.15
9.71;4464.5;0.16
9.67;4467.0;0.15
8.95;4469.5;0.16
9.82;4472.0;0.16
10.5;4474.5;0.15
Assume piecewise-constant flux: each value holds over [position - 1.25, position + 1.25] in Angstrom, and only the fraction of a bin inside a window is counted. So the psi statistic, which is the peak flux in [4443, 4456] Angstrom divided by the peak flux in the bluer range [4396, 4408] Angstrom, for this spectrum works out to 1.075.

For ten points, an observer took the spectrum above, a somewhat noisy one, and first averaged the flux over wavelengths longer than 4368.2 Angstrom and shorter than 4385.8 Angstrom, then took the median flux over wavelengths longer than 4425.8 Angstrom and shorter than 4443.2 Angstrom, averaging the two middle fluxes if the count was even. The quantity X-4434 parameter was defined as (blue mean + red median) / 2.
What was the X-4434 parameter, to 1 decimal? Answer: 8.8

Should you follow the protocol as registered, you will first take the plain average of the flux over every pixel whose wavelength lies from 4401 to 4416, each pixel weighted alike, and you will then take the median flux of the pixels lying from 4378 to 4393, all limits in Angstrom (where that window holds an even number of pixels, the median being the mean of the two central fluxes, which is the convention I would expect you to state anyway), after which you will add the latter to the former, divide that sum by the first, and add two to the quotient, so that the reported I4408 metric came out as 3.97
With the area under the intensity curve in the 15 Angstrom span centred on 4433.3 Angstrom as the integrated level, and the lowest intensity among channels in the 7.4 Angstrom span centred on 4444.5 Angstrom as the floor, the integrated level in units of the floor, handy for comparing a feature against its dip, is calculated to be 16.0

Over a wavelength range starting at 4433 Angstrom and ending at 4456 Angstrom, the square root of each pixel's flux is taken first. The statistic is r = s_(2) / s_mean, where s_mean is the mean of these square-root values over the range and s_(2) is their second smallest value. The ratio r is 0.96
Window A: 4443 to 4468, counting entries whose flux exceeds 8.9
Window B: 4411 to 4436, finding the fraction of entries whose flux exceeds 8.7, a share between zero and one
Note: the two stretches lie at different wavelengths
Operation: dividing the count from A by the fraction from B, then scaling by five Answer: 30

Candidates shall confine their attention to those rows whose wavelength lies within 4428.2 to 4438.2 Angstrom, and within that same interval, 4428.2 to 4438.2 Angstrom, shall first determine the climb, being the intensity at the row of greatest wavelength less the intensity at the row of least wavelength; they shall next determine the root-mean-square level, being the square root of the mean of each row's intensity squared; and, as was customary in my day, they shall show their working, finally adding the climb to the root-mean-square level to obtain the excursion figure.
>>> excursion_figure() 8.5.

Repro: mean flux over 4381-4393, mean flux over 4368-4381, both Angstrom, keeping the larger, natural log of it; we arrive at 2.19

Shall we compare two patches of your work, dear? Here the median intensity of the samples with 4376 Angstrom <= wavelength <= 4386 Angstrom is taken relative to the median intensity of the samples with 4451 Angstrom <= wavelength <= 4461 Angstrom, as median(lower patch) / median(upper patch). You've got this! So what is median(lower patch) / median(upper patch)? 0.95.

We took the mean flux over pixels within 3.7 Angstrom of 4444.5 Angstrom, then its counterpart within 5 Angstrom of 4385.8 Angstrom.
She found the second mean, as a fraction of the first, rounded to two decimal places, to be 0.77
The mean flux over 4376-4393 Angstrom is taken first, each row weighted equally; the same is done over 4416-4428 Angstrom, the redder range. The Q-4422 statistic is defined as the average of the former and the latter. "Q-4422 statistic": 8.75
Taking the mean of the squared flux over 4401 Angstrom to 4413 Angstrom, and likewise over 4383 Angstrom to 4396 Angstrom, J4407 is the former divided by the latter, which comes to 1.2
